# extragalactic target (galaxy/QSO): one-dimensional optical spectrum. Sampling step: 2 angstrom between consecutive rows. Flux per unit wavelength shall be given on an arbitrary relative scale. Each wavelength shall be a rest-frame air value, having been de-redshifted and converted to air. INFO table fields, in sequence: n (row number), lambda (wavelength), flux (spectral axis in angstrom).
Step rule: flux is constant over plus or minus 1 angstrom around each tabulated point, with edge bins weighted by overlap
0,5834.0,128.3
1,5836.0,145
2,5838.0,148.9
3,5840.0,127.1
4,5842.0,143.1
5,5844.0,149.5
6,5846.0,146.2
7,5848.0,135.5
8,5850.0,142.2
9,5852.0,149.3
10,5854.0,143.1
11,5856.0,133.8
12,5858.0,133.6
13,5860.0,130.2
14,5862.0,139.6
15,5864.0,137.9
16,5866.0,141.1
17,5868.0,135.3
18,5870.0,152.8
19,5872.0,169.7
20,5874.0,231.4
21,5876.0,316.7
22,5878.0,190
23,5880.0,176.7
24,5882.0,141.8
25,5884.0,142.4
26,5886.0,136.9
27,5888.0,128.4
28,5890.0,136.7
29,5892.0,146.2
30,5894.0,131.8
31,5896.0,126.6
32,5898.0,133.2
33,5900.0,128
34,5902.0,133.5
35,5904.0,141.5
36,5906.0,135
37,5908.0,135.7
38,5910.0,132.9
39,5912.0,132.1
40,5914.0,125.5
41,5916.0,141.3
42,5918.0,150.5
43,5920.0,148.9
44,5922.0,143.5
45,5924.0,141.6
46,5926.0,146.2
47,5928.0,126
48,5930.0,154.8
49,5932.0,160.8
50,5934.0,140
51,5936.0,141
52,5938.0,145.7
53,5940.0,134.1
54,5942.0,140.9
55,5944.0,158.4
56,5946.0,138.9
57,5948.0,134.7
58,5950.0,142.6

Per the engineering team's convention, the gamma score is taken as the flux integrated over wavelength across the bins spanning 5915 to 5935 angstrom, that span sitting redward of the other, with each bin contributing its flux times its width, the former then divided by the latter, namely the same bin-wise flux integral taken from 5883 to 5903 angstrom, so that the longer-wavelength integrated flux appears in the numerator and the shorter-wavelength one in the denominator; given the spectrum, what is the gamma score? 1.08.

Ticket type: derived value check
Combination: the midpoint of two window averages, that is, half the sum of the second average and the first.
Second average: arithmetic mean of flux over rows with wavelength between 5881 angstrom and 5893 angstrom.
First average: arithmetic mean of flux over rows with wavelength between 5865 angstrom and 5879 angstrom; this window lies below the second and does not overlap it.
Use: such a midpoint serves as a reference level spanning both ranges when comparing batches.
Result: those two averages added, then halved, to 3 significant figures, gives 165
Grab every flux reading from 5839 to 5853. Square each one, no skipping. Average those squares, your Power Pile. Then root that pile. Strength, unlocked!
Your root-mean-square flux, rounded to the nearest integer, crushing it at 142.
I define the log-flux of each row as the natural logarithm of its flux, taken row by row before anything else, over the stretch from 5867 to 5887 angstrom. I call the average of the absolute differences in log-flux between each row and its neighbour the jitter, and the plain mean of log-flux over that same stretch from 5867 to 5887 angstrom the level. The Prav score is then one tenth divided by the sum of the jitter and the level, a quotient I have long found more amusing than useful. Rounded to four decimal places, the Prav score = 0.0187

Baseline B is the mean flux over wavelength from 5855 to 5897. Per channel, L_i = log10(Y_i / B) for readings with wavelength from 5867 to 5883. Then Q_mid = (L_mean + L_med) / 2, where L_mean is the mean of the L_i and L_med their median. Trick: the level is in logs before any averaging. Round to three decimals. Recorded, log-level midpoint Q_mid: 0.056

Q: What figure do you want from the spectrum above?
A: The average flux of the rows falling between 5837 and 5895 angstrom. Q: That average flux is 153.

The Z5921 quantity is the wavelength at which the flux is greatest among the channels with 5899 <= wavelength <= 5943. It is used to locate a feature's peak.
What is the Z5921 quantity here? 5932.0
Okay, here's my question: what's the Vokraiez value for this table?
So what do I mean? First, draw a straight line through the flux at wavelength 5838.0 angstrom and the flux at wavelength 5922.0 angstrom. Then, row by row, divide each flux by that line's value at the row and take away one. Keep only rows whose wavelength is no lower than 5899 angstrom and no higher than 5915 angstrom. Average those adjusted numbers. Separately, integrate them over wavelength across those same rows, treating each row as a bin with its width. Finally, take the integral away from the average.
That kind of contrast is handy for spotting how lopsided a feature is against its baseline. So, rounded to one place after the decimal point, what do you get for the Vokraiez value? 1.2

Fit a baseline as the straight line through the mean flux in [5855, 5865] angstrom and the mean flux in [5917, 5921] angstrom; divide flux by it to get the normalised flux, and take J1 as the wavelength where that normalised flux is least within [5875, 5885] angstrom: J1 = 5882.0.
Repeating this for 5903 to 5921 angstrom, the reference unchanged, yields 5914.0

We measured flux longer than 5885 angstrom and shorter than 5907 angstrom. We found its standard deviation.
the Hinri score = 6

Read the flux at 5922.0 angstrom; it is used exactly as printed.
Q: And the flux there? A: 143.5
